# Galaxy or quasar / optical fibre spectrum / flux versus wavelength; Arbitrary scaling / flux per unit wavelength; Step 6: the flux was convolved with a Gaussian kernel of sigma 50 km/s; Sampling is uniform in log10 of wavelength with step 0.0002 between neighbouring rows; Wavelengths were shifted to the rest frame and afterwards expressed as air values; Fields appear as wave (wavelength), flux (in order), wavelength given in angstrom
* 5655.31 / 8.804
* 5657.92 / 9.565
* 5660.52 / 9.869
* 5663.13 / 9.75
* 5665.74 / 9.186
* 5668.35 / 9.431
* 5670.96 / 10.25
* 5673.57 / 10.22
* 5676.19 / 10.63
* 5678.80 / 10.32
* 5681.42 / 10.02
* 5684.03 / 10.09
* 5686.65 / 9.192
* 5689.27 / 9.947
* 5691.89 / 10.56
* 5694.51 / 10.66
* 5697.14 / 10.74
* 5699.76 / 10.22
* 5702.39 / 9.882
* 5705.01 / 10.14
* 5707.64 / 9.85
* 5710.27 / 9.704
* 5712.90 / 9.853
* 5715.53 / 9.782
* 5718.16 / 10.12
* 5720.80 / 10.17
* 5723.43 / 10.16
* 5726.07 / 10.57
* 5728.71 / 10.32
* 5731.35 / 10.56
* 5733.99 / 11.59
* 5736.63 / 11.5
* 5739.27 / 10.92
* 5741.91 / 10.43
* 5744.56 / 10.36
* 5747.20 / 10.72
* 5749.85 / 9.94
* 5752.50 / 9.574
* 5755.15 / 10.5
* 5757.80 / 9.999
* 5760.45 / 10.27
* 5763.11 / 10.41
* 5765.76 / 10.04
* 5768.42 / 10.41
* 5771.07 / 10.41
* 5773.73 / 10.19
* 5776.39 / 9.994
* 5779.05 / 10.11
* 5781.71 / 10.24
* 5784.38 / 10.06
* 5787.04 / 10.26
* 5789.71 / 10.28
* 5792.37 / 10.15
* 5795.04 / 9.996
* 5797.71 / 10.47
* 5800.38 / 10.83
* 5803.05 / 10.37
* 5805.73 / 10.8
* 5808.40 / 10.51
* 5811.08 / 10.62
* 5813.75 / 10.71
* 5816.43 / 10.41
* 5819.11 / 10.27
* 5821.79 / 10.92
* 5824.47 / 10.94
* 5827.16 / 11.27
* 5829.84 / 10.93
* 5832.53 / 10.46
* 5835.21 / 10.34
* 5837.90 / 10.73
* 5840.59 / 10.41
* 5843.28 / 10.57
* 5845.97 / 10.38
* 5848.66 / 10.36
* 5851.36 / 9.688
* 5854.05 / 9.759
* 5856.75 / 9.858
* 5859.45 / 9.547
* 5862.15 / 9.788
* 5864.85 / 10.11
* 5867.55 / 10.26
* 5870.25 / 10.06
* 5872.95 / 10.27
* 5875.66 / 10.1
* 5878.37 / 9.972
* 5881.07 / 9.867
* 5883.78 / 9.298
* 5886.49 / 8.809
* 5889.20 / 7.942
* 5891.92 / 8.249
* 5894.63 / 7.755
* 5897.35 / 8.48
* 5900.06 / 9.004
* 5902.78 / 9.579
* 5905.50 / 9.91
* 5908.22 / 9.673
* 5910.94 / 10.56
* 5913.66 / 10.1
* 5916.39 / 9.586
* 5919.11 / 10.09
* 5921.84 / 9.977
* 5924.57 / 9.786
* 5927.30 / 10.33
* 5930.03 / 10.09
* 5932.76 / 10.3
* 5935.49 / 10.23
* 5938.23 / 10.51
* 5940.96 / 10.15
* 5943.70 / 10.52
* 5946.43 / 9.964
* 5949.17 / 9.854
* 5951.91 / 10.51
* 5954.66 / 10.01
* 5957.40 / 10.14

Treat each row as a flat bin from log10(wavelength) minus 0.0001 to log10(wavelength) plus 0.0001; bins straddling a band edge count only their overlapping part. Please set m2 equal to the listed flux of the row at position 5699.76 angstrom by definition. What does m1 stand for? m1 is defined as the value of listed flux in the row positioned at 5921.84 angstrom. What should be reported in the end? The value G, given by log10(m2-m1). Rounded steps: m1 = 9.977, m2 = 10.22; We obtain -0.6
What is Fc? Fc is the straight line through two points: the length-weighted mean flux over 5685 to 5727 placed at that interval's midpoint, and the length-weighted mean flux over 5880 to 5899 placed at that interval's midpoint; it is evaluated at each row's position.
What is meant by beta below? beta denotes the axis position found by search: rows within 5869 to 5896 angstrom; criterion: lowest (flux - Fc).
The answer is 5894.63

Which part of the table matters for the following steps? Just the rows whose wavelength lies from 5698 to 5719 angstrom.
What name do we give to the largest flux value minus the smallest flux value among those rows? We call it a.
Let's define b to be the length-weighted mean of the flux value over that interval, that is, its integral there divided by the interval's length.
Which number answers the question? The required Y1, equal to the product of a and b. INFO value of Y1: 5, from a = 0.5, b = 10.0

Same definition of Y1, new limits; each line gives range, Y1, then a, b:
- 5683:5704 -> 16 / 1.5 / 10.2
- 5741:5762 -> 12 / 1.1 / 10.2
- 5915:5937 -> 7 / 0.7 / 10.0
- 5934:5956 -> 7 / 0.7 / 10.2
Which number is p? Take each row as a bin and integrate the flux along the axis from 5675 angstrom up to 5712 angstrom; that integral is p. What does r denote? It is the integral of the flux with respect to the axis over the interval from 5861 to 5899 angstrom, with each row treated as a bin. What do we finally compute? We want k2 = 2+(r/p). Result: 2.95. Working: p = 375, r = 355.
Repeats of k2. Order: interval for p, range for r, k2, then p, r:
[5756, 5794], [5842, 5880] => 2.98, 388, 382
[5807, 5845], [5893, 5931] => 2.90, 405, 366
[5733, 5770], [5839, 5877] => 2.99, 387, 383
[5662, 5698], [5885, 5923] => 2.97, 362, 352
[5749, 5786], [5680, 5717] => 2.99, 376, 372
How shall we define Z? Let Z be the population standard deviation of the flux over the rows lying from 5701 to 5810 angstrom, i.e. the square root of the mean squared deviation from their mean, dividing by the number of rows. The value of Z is 0.41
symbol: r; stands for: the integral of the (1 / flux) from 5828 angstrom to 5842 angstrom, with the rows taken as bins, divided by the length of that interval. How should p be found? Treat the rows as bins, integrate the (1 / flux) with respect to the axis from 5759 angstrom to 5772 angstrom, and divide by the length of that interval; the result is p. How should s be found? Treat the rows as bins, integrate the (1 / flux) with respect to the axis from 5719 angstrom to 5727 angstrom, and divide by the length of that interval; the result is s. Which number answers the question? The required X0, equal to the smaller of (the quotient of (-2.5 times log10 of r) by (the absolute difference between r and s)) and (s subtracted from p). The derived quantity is -0.0002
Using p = 0.097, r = 0.094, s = 0.097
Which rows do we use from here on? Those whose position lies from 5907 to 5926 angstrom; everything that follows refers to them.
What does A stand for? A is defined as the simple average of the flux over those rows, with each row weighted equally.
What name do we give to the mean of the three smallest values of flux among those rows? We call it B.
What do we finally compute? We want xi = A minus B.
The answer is 0.286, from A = 10.0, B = 9.7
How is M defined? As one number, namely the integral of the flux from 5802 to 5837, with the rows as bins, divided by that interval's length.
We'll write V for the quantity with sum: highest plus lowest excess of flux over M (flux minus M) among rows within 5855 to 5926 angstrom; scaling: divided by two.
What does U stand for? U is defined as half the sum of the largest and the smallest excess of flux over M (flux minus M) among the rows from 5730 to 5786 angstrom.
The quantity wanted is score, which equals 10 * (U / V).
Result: 1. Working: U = -0.08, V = -1.50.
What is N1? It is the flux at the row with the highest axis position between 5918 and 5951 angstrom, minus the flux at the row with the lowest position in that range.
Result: -0.2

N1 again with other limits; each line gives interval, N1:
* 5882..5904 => 0.3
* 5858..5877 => 0.6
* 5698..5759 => -0.2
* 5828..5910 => -1.3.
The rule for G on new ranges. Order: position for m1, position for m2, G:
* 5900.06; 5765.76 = 0.0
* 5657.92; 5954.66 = -0.4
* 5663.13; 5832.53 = -0.1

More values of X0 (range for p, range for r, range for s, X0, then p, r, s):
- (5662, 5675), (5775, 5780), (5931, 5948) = 0.0050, 0.102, 0.100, 0.097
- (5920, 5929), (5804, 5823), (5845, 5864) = -0.0014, 0.100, 0.094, 0.101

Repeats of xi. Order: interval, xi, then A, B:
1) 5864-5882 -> 0.125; 10.1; 10.0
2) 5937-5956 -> 0.274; 10.2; 9.9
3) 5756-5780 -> 0.193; 10.2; 10.0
